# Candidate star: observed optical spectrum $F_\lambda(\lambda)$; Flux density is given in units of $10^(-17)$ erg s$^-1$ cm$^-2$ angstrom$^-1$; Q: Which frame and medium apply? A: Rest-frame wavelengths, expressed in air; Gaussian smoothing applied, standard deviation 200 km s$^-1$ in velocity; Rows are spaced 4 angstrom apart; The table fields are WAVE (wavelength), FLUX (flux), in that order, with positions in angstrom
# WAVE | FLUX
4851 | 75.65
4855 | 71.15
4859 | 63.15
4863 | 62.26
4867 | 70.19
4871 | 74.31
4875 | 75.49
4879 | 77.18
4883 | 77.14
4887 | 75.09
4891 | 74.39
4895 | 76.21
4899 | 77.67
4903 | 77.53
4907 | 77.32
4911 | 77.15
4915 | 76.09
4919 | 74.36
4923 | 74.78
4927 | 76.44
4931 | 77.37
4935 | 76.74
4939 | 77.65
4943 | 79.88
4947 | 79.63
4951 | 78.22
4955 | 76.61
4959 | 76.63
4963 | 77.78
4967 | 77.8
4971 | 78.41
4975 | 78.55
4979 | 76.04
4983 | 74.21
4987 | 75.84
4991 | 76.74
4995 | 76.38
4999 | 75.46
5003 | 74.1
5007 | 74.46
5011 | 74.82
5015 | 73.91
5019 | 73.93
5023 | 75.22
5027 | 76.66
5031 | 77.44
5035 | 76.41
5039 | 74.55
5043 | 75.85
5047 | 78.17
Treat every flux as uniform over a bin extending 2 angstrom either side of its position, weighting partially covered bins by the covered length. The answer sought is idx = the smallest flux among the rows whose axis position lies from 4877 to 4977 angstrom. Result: 74.36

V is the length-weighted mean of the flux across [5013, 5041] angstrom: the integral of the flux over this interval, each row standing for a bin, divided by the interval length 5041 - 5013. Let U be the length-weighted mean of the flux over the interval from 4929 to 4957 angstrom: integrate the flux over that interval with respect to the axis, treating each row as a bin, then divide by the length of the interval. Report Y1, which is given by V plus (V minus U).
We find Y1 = 73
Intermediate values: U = 78.0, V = 75.4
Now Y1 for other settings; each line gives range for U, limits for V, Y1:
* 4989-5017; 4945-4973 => 81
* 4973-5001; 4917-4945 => 77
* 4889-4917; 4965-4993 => 77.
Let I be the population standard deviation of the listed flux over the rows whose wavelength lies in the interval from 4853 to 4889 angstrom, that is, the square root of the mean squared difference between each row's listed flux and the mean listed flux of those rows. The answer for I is 5.3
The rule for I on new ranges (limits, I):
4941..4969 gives 1.2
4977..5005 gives 1.0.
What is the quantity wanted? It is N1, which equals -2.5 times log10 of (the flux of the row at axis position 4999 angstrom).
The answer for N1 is -4.69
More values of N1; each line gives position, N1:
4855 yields -4.63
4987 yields -4.70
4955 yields -4.71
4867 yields -4.62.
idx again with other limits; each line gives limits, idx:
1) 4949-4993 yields 74.21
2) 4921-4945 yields 74.78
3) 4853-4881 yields 62.26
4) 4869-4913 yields 74.31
